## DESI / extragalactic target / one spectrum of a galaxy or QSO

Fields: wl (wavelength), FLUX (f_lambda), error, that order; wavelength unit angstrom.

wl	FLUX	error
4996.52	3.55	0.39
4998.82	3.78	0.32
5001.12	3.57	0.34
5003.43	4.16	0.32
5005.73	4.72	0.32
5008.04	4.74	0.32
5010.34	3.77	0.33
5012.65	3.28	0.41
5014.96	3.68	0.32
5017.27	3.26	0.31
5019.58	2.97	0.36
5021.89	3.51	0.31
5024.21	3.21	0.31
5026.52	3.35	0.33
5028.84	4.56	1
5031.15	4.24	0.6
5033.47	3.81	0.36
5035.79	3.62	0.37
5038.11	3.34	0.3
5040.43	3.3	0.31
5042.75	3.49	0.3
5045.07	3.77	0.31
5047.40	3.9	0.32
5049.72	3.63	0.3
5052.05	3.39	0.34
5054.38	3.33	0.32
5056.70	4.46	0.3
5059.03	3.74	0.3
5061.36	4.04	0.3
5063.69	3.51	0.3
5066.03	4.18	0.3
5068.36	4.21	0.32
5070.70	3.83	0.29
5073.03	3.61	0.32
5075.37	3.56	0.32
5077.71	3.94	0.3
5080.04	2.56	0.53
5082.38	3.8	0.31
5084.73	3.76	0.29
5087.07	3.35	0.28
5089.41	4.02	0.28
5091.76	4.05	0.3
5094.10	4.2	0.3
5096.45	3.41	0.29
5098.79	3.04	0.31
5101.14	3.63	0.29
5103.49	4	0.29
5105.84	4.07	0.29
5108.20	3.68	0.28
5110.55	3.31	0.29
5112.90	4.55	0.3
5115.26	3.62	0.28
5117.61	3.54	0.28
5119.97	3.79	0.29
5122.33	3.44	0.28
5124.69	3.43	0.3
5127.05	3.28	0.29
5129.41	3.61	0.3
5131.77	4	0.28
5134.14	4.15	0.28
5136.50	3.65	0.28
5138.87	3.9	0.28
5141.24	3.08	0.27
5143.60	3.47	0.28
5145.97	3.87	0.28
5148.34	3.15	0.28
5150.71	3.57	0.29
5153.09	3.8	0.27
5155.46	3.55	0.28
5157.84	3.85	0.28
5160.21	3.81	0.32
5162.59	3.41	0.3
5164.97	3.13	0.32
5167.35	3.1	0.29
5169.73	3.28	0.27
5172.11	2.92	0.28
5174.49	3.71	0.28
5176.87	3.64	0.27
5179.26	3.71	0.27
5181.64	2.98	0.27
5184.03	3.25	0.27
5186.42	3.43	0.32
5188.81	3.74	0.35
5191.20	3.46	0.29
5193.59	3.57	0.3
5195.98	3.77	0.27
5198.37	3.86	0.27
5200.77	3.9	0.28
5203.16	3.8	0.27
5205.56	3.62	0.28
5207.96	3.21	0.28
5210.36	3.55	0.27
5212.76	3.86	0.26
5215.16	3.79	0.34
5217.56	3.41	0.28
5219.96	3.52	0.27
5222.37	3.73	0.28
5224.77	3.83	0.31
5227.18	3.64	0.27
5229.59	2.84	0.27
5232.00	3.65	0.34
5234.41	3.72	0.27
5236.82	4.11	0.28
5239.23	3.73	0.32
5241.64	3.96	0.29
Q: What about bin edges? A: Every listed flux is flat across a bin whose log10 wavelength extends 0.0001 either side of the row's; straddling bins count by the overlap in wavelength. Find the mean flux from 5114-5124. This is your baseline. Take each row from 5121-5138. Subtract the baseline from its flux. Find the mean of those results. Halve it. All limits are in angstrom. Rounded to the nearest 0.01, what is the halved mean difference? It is 0.03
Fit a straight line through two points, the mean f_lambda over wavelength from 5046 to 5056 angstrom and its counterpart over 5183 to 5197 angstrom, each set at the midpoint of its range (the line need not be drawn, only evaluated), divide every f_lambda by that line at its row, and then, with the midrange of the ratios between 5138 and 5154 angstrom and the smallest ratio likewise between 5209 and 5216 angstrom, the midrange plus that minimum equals 1.99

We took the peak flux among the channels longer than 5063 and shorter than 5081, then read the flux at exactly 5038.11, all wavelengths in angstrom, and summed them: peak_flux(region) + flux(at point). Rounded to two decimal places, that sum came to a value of 7.55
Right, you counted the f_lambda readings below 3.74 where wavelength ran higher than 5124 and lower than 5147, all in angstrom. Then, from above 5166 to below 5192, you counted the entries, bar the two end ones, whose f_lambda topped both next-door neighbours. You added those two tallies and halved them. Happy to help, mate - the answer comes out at 5.0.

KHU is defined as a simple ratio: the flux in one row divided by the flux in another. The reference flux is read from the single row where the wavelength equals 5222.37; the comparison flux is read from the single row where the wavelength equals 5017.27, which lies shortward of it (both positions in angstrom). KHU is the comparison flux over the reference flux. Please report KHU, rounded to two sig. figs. 0.87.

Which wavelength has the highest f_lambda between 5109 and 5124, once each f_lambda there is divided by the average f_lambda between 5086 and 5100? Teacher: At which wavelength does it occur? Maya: 5112.90 angstrom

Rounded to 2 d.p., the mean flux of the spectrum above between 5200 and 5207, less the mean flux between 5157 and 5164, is 0.08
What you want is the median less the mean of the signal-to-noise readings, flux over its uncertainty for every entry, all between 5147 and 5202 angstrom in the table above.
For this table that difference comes -0.20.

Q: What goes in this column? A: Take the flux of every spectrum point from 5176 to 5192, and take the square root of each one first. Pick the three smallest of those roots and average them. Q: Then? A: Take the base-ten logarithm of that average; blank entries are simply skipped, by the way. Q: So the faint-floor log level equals 0.254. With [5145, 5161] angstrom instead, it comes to 0.267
